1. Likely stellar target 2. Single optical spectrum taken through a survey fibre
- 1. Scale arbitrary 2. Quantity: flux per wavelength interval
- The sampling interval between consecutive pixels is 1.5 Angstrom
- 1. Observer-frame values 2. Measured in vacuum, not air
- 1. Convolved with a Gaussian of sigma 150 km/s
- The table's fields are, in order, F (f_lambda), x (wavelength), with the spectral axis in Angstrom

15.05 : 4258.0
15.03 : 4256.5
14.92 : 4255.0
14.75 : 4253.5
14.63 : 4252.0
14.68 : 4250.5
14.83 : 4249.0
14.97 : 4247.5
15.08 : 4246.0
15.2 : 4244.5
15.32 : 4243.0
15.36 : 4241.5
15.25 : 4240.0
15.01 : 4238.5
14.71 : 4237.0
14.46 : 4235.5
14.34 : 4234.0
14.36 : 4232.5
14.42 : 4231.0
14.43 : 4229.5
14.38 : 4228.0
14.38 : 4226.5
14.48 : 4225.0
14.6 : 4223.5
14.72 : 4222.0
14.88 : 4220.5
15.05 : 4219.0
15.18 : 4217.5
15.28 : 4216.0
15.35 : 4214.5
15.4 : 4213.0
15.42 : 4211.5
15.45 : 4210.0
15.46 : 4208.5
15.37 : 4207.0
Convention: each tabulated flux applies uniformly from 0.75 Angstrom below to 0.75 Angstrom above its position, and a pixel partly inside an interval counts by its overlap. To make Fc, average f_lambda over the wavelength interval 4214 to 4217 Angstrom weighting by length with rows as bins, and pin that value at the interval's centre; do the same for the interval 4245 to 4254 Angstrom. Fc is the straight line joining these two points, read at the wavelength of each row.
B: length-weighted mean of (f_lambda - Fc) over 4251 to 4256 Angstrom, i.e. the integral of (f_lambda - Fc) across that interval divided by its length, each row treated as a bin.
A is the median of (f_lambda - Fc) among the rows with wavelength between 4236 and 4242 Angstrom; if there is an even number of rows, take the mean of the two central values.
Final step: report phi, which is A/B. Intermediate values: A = 0.2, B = -0.01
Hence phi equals -27.4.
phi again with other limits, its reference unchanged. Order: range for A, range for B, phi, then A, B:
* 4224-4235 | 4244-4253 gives -19.5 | -0.7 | 0.04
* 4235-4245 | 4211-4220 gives -7.9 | 0.3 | -0.04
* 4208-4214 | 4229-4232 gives -0.1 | 0.1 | -0.68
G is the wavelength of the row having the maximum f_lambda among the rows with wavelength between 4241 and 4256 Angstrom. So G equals 4241.5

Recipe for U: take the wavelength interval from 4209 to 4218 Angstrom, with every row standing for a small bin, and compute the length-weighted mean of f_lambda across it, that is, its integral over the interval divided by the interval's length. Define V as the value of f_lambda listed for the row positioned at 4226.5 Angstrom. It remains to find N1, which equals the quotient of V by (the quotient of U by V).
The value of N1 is 13.5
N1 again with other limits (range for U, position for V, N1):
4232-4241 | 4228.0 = 14.1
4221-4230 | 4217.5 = 15.9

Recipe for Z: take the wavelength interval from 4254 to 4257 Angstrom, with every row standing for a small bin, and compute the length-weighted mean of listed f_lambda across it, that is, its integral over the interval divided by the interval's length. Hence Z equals 15.0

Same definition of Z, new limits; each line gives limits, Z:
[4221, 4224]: 14.7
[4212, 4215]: 15.4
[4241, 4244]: 15.3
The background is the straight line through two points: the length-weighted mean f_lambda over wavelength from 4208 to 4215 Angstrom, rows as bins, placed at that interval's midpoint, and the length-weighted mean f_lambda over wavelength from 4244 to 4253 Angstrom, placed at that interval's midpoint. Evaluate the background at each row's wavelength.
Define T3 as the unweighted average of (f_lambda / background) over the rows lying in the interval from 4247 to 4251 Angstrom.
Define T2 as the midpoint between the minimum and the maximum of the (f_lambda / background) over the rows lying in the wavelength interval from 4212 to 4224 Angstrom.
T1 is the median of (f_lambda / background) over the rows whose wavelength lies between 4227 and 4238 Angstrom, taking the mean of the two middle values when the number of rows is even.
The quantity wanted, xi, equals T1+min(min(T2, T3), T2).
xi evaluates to 1.93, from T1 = 0.95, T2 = 0.98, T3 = 0.996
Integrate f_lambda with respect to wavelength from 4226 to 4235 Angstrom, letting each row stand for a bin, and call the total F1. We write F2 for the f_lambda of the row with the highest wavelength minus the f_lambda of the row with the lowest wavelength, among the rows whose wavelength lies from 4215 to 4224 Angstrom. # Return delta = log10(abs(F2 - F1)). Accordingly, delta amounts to 2.114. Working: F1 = 129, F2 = -0.7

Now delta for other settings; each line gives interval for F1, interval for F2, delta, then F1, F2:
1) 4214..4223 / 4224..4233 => 2.132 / 136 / -0.1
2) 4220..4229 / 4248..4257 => 2.117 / 131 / 0.2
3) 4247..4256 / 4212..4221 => 2.126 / 133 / -0.5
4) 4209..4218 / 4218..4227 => 2.143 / 138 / -0.7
